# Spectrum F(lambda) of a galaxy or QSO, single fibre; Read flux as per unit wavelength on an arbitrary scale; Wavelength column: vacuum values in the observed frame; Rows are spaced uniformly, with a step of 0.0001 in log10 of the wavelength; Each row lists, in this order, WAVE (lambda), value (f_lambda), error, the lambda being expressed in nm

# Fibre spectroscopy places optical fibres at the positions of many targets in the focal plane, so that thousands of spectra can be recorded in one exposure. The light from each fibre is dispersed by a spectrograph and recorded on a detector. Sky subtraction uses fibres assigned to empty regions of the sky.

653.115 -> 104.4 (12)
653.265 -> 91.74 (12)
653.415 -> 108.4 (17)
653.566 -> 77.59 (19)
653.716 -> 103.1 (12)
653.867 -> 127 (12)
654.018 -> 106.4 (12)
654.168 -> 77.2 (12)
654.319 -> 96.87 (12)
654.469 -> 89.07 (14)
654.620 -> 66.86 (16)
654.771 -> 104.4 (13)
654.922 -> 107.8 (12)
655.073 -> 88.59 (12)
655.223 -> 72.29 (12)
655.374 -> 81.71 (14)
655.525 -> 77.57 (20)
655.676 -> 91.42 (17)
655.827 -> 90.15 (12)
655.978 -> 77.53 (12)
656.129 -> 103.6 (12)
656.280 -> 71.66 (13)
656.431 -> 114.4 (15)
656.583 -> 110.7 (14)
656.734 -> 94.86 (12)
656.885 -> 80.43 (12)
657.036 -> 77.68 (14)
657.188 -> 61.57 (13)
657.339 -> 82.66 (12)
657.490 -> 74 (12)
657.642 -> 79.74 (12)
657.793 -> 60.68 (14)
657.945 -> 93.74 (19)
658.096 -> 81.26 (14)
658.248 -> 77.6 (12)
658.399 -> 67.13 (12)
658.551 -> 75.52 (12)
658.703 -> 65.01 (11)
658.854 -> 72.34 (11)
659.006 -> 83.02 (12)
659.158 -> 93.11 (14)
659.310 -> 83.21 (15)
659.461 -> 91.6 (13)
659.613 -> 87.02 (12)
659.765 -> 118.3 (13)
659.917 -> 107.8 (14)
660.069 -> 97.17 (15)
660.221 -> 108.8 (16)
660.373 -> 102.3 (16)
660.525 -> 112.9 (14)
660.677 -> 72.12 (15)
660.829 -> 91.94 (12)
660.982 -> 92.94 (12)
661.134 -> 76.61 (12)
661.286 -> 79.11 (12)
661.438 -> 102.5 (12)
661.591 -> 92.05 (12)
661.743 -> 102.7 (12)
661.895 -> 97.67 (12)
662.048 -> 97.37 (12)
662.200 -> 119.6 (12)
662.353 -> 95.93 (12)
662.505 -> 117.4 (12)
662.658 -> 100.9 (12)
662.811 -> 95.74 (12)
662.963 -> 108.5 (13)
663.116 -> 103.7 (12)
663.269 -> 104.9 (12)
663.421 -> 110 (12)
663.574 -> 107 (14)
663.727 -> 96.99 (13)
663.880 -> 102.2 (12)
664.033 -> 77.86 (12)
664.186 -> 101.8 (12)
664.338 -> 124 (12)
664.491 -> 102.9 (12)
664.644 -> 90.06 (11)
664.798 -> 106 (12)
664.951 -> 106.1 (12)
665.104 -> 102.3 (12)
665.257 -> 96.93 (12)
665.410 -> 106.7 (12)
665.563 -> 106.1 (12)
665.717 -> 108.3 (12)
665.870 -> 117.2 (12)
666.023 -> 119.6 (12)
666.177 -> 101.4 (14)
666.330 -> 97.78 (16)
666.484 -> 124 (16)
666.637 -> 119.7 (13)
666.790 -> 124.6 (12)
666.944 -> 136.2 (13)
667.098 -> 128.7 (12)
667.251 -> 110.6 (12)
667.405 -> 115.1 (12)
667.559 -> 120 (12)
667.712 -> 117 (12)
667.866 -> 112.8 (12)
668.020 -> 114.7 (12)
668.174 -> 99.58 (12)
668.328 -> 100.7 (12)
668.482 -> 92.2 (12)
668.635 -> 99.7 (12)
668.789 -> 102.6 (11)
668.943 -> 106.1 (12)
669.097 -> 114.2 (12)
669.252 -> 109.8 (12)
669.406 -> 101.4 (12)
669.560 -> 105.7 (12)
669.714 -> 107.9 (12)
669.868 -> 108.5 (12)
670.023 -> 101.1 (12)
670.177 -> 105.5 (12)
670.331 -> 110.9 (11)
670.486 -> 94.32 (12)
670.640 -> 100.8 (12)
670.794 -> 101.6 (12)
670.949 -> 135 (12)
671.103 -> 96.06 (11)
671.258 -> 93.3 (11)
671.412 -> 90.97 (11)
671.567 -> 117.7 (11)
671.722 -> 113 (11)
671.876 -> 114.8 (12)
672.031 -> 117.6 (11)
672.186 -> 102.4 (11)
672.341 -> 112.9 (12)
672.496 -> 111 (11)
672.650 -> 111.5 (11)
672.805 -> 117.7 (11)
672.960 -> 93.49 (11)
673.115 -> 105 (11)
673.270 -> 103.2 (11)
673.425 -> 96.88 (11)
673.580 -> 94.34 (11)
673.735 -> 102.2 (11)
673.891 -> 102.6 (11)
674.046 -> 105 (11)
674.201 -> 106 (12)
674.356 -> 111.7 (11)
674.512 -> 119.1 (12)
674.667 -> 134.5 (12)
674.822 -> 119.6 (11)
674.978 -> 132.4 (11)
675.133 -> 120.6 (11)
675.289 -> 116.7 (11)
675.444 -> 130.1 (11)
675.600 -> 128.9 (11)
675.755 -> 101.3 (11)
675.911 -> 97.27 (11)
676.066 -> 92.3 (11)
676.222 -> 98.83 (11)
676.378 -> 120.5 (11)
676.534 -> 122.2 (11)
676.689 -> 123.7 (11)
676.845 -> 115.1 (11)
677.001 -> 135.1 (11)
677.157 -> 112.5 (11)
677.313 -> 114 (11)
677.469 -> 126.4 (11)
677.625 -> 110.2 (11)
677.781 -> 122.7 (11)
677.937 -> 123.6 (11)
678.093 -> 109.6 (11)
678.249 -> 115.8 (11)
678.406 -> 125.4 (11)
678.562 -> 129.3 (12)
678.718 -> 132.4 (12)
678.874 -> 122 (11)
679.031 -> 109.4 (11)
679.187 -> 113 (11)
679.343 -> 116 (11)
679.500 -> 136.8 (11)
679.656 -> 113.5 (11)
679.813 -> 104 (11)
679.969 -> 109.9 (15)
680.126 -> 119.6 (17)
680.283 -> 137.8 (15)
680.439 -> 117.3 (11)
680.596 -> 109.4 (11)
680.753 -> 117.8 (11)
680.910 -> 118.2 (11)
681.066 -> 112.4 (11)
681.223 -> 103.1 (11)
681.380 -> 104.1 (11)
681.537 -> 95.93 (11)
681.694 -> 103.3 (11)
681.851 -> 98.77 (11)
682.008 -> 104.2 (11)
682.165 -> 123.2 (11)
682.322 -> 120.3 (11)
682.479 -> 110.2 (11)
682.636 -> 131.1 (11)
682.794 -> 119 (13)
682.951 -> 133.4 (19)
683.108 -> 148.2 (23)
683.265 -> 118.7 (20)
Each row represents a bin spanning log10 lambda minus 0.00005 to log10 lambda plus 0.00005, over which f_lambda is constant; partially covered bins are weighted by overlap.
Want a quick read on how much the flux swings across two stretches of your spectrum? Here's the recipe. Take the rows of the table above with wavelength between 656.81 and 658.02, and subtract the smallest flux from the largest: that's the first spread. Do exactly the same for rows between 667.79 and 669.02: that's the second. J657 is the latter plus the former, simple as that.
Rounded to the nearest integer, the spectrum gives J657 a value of 56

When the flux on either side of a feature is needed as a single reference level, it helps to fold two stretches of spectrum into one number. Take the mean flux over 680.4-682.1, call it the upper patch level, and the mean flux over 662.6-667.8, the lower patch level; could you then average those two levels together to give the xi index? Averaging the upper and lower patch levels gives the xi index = 108.1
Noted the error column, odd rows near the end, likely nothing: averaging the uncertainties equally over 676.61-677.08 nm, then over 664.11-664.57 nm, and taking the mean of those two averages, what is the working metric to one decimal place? 11.5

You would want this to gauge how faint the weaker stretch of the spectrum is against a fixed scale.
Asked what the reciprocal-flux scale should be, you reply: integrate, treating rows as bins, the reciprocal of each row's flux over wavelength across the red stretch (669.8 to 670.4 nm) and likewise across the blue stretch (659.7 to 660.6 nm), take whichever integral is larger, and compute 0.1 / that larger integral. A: 12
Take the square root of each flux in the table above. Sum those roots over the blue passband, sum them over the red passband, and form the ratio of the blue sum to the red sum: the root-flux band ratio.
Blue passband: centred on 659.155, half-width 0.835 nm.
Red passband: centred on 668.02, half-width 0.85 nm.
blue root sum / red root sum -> 0.89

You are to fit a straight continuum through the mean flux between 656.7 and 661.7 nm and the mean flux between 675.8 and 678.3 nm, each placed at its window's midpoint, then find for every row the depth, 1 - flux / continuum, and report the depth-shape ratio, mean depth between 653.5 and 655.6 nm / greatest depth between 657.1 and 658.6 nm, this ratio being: -0.59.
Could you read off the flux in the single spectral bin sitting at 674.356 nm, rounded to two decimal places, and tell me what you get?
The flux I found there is 111.70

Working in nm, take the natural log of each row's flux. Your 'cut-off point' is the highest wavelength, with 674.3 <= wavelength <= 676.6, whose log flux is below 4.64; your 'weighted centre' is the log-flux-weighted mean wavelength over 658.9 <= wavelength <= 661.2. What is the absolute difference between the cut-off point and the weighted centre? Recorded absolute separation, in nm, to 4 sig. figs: 16.15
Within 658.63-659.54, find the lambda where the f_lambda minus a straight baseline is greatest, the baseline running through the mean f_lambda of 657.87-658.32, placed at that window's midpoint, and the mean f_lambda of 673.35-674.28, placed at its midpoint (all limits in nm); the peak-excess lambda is 659.158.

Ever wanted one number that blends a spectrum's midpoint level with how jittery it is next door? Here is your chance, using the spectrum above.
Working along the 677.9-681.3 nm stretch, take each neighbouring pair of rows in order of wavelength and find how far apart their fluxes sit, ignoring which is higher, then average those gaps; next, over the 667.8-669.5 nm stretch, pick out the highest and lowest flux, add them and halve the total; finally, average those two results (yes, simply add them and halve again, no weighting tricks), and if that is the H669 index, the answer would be 57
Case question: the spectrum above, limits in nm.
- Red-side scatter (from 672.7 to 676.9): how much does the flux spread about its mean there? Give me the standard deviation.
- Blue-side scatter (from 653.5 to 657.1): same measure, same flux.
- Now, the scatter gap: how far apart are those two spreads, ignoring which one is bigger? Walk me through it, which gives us 3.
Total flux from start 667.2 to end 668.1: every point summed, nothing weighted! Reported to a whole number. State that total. 690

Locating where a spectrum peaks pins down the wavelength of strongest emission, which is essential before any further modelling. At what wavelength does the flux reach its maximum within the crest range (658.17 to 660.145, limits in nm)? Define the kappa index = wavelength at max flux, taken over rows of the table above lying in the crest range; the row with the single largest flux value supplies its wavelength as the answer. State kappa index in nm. 659.765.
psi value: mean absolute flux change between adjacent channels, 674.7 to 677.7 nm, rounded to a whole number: 11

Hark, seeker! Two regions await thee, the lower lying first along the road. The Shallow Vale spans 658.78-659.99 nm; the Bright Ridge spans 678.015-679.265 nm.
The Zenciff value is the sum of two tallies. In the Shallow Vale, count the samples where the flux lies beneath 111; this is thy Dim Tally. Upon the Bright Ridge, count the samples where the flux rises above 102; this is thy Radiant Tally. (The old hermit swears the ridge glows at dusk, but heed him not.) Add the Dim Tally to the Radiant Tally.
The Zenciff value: 15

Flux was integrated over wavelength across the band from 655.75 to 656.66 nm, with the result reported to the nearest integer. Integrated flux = 86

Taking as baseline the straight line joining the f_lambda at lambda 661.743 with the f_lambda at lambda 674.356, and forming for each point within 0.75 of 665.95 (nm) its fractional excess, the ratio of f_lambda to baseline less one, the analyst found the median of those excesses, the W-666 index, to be 0.020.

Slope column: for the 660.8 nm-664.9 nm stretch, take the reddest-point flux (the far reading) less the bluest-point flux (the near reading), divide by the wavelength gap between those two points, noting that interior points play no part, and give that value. 4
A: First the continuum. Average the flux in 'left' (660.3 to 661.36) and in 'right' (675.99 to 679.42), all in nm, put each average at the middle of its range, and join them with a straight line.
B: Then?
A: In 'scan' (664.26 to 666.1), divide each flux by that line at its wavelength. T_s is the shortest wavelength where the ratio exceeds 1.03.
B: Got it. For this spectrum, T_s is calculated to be 664.338 nm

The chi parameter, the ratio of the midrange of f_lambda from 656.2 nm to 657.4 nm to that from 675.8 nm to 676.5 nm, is 0.83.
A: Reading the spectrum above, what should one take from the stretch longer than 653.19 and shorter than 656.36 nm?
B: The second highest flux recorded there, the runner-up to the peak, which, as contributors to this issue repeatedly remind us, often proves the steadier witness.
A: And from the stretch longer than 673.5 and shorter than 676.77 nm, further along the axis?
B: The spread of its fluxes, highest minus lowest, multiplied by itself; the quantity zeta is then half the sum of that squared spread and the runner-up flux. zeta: 945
